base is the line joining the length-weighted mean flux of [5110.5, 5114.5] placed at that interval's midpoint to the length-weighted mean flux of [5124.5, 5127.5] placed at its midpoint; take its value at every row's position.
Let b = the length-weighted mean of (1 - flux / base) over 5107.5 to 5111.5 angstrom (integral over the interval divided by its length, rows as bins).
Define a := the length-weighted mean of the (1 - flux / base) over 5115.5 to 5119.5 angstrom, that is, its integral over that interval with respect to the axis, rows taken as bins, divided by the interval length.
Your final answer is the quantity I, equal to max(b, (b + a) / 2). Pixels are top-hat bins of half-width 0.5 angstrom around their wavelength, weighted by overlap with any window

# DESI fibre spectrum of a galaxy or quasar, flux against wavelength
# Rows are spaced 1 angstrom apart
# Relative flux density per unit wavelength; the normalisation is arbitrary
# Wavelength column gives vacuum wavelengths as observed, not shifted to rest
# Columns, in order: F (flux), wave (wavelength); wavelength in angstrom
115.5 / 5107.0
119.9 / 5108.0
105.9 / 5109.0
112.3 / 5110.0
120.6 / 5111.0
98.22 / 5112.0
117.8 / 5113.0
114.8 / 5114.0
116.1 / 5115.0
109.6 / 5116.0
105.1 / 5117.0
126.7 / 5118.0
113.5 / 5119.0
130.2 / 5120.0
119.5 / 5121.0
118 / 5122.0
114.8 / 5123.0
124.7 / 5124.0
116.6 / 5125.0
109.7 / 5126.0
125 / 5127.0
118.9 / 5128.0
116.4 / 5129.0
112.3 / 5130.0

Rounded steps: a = 0.006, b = -0.025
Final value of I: -0.009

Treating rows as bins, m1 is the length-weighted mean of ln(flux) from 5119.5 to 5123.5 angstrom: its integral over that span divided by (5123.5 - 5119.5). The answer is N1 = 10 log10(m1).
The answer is 6.80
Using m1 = 4.79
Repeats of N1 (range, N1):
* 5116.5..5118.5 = 6.77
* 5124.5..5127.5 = 6.78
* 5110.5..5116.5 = 6.74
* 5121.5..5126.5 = 6.78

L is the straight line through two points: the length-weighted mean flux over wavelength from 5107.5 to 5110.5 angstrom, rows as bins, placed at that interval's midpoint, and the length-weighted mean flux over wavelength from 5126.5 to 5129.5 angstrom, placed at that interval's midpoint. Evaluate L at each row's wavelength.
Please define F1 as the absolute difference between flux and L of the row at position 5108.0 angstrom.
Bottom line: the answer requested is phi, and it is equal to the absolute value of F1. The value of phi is 7.6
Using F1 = 7.6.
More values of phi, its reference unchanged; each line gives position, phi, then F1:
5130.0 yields 8.6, 8.6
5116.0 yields 5.8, 5.8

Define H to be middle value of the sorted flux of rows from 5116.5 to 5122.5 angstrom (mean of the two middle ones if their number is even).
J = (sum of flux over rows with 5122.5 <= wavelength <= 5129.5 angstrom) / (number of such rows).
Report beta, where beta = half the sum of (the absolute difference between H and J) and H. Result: 59.7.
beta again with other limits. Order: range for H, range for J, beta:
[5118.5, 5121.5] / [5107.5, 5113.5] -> 63.3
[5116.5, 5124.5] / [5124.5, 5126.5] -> 62.2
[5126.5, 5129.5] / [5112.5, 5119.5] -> 61.5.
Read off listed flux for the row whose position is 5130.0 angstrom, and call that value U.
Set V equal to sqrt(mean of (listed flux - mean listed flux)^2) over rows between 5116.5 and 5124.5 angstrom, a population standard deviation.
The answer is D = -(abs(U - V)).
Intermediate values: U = 112.3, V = 7.6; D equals -105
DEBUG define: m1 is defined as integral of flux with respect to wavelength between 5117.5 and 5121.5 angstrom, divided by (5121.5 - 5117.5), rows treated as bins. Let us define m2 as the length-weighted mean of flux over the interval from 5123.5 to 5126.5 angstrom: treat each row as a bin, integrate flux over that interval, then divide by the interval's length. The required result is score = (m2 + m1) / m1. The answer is 1.96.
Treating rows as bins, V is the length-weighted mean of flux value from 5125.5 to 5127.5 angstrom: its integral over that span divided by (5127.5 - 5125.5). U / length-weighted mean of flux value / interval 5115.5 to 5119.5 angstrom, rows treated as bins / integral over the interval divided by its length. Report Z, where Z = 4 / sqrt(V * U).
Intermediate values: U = 114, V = 117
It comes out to 0.0346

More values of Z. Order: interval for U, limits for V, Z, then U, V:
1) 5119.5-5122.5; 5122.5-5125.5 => 0.0332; 123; 119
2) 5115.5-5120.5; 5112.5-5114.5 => 0.0343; 117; 116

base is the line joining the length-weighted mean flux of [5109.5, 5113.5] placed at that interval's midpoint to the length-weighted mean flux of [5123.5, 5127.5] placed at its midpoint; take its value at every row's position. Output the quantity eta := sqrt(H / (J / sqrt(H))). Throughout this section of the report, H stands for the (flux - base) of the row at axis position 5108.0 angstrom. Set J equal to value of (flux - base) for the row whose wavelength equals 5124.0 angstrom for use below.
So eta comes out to 2.1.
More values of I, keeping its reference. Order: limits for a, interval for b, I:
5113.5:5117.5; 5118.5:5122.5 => -0.011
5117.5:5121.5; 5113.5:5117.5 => 0.021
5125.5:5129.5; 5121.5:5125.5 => -0.009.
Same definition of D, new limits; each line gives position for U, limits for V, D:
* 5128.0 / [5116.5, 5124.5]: -111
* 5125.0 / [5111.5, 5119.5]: -109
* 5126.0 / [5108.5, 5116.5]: -103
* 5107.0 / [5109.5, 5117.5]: -109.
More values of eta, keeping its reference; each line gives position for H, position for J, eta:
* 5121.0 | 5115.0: 1.4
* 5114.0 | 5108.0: 0.4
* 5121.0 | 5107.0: 0.9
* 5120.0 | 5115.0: 4.9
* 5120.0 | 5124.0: 2.8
